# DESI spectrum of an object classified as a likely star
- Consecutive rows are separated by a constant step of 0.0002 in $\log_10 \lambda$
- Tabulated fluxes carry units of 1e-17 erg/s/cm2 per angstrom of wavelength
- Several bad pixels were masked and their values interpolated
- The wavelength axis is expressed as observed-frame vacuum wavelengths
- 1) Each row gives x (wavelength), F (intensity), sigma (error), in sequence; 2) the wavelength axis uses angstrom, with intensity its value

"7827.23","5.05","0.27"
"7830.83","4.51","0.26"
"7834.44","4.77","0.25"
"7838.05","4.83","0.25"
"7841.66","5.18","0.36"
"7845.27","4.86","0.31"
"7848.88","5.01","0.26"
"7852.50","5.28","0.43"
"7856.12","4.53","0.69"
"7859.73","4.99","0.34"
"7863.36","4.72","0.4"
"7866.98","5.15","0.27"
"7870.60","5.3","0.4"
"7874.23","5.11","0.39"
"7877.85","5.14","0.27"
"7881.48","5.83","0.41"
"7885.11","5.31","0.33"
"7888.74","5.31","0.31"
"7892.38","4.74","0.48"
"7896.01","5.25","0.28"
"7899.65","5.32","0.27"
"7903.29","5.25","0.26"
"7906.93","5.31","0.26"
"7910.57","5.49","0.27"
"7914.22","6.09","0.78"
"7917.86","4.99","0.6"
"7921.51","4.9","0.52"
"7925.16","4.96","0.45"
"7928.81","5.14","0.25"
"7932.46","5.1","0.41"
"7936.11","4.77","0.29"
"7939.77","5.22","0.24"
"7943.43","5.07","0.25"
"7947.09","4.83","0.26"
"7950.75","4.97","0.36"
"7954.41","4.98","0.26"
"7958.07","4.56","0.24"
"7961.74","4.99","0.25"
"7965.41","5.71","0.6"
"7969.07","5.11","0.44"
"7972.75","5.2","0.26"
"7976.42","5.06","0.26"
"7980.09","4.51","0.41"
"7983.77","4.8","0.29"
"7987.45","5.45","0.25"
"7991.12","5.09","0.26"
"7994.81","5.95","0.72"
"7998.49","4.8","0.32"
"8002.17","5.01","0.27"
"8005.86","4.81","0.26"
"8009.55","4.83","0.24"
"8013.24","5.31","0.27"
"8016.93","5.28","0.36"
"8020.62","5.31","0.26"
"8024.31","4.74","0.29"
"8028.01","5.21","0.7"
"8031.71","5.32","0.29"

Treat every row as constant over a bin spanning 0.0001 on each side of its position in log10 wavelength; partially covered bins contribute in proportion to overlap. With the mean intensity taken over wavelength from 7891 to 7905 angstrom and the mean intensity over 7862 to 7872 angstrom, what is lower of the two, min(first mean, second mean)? 5.06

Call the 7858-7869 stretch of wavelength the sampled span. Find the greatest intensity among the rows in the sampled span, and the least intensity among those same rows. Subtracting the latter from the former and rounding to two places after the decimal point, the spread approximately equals 0.43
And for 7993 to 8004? 1.15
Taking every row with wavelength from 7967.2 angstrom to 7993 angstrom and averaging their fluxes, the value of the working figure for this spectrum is 5.03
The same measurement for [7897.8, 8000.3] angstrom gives 5.13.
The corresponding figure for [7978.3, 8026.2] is 5.07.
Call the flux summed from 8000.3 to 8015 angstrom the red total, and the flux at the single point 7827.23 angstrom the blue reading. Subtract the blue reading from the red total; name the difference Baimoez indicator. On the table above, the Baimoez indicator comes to 14.9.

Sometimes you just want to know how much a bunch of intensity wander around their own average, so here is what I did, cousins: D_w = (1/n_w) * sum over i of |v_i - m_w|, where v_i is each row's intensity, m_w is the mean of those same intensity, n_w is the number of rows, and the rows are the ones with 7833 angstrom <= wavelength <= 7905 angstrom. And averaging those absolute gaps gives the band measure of 0.23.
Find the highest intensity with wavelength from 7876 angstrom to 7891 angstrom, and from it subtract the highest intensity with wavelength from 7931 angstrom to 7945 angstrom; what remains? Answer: 0.6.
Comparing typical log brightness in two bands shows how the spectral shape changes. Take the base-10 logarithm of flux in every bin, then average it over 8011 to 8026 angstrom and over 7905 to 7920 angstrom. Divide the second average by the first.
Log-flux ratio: 1.03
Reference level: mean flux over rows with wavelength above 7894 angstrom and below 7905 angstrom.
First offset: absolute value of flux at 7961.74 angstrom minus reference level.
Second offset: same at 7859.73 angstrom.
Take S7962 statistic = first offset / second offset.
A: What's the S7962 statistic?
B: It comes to 1.0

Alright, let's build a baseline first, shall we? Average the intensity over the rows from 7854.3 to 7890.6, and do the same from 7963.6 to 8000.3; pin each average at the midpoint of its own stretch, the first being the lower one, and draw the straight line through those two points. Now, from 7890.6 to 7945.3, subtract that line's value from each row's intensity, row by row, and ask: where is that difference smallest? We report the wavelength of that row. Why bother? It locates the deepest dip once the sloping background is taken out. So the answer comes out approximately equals 7892.38 angstrom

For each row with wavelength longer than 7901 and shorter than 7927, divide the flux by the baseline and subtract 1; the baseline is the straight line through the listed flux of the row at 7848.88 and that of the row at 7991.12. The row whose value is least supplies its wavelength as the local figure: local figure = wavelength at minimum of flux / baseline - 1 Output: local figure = 7921.51 angstrom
